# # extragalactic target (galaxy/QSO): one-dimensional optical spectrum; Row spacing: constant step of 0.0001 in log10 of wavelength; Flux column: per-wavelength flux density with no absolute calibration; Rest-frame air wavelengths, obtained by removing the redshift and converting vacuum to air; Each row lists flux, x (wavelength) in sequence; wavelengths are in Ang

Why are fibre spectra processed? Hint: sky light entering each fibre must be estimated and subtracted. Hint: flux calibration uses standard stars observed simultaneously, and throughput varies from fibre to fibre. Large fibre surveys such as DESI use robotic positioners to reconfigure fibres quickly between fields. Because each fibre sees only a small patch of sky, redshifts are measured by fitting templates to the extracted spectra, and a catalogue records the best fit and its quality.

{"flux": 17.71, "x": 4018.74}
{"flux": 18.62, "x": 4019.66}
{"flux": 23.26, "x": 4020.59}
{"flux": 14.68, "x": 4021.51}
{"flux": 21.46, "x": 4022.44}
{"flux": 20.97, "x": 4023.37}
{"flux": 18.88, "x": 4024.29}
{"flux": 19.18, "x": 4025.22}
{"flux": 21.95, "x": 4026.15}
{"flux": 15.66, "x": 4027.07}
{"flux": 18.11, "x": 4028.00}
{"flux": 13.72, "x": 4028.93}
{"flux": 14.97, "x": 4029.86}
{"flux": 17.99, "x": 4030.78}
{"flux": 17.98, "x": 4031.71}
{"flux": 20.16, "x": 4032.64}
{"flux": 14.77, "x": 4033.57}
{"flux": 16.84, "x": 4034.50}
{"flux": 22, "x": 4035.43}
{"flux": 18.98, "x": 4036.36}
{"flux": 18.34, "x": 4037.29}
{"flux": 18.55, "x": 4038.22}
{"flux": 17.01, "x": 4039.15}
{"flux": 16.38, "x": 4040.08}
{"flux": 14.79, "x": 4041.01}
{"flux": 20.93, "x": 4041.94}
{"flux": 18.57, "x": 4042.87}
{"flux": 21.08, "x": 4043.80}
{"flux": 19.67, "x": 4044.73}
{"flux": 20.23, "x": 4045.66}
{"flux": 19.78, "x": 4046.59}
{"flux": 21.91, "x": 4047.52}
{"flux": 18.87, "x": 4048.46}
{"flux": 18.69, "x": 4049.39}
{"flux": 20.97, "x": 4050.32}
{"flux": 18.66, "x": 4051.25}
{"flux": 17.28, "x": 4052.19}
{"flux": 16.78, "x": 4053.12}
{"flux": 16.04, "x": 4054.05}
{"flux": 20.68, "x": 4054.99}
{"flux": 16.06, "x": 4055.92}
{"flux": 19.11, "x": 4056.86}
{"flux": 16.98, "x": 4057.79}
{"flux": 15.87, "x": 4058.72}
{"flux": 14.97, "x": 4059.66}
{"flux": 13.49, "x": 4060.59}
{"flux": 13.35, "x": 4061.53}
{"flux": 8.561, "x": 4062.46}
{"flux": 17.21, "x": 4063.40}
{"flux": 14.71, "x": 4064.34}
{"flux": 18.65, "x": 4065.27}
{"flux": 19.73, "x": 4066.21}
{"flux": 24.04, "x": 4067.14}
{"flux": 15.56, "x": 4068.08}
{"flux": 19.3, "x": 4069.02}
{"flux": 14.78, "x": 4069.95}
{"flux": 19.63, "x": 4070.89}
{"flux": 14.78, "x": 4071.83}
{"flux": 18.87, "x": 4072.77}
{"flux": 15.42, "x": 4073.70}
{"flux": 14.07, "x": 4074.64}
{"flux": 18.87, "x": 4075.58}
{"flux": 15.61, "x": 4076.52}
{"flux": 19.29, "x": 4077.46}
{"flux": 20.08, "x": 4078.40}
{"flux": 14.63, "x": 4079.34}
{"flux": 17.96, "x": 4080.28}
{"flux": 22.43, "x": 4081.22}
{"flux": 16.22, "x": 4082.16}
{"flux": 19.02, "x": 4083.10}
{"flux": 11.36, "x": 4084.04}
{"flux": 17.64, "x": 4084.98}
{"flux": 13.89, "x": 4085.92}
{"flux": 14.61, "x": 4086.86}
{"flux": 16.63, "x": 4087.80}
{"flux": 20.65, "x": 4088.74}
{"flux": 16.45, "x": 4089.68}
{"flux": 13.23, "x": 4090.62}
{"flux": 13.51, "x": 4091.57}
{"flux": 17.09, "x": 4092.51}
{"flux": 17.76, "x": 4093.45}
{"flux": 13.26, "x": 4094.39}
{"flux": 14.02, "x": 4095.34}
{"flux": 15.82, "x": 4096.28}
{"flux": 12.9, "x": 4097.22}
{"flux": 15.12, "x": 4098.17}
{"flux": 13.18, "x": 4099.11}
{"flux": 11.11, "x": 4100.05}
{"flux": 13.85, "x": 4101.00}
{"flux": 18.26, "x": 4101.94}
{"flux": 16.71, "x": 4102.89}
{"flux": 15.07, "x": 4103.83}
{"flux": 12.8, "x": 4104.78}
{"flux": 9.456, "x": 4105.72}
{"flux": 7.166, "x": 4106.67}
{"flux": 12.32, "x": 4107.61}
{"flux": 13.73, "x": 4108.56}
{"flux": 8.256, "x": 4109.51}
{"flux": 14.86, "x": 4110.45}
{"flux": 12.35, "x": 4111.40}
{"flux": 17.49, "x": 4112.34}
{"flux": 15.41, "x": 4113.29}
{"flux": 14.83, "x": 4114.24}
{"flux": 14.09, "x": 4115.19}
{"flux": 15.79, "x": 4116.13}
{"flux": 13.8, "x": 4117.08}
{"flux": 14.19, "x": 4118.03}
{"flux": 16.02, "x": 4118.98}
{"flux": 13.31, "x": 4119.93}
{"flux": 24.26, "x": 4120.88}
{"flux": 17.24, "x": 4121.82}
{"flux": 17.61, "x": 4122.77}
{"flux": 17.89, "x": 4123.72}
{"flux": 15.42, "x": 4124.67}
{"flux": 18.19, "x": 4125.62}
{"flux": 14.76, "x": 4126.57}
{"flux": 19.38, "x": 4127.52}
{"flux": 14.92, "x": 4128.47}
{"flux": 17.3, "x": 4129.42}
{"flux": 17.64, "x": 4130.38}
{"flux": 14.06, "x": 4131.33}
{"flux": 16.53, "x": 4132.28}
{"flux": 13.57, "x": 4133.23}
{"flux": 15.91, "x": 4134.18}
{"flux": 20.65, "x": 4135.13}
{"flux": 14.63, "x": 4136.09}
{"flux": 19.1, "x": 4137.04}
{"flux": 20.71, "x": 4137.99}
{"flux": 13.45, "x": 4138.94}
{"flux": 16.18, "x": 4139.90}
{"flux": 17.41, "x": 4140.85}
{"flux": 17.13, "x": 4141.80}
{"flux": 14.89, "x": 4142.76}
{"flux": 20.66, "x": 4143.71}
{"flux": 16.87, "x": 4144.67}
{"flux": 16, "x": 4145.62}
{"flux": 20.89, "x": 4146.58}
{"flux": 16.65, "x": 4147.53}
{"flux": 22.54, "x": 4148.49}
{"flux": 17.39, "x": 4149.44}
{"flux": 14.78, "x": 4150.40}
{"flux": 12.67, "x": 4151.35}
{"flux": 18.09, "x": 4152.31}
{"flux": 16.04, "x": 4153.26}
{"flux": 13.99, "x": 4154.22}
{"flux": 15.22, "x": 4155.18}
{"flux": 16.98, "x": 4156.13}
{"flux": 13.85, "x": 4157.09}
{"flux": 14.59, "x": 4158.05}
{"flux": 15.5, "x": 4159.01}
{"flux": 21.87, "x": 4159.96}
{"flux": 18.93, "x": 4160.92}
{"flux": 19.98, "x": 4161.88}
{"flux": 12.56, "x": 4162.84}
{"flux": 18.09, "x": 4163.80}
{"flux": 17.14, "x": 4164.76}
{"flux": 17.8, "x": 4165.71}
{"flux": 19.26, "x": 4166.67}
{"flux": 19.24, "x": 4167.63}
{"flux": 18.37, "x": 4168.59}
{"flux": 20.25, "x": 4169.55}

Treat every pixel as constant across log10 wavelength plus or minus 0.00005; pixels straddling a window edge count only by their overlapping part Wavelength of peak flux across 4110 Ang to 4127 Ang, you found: 4120.88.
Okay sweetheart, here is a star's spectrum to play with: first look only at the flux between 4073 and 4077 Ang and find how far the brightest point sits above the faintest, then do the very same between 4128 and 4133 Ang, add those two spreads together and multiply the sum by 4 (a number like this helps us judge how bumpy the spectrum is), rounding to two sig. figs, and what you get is 34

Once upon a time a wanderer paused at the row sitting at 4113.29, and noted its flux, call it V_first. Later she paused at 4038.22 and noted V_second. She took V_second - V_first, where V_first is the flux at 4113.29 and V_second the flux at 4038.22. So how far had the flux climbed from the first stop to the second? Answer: 3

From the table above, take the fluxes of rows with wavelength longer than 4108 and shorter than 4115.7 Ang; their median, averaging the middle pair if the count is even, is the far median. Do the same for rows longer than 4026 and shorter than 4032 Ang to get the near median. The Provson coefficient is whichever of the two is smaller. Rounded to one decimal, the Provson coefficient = 14.5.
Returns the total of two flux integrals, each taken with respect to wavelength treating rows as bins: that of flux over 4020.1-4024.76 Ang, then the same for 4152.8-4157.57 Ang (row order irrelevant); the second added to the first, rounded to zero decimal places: 165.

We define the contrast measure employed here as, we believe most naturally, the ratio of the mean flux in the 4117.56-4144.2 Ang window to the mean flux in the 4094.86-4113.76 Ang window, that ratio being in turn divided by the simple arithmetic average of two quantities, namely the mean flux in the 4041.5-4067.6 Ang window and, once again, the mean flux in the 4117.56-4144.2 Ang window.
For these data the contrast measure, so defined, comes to 0.072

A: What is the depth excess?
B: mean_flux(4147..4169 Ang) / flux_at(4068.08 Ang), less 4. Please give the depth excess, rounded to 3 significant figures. -2.91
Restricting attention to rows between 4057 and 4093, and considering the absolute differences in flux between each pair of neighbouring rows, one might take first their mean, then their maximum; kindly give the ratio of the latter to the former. 2.4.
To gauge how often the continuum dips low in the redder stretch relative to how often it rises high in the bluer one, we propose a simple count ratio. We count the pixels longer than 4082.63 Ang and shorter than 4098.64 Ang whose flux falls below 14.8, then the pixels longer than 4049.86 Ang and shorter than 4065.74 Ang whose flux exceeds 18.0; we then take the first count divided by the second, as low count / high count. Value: 1.6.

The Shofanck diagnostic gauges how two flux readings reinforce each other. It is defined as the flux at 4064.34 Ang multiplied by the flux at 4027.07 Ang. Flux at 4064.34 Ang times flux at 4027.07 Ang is 230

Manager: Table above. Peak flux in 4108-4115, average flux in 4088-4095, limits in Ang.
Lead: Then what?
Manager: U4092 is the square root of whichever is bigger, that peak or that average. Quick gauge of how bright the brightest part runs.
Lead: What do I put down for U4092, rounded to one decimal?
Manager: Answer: 4.2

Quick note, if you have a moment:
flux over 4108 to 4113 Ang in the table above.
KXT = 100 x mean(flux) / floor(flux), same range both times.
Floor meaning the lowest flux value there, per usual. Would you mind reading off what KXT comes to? 162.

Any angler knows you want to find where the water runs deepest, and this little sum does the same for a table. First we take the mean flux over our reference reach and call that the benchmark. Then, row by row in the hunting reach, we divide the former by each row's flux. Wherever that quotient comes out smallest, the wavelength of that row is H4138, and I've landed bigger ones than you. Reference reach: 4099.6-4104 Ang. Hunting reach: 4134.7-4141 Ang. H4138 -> 4137.99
